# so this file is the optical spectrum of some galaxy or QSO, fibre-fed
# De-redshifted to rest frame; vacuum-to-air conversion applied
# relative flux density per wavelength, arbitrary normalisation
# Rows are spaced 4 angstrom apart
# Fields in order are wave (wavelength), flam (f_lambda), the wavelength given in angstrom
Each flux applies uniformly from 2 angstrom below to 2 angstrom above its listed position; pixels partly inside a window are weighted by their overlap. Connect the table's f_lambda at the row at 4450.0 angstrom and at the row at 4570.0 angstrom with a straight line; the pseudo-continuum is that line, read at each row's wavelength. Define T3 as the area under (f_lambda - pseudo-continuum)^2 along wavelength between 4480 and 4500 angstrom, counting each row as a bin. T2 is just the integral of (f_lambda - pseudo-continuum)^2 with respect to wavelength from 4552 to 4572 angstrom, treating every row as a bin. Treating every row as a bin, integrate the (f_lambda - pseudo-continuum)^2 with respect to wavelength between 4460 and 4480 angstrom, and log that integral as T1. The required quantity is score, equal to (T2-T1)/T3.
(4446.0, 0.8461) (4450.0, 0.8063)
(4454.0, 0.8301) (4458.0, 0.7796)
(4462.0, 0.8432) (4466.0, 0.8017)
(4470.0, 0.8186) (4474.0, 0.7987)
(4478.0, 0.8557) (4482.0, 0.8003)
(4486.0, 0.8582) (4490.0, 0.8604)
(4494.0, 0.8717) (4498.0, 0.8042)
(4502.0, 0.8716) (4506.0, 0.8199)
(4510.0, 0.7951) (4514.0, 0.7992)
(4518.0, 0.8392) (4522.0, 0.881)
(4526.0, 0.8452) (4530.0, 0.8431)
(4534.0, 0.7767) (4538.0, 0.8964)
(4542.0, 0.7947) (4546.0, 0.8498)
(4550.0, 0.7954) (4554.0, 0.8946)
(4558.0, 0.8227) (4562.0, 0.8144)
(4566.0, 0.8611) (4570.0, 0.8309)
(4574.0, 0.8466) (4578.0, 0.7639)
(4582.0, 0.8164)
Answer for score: 0.3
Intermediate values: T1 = 0.014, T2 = 0.023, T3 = 0.030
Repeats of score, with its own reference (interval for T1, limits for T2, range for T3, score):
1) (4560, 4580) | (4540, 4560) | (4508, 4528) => 0.2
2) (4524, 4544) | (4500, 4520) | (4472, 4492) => -0.8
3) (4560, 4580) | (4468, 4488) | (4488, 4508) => -0.2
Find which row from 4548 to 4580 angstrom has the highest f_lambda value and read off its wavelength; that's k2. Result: 4554.0 angstrom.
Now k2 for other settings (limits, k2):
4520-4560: 4538.0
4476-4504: 4494.0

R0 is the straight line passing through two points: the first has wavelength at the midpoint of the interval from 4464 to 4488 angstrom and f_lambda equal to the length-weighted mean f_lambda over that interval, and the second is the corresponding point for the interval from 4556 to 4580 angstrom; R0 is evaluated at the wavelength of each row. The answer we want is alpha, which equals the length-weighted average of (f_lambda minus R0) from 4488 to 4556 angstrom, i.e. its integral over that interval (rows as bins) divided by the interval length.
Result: 0.0148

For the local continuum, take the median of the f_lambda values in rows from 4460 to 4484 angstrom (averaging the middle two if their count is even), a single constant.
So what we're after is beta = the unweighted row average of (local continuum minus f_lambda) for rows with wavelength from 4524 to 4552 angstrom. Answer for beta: -0.019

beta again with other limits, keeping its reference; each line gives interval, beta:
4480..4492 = -0.029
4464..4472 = 0.000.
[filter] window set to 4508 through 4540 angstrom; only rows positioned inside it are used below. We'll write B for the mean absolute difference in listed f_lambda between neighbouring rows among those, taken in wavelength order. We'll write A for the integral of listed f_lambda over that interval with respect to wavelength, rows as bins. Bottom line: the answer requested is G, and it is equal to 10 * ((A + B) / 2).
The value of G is 133.7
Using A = 26.7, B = 0.044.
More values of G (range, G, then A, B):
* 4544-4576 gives 134.5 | 26.9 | 0.047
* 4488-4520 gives 133.4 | 26.6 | 0.038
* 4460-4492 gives 132.9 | 26.5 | 0.036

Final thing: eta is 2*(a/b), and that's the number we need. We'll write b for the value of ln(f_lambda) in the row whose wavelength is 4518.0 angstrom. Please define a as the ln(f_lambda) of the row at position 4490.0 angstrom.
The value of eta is 1.7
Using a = -0.150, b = -0.18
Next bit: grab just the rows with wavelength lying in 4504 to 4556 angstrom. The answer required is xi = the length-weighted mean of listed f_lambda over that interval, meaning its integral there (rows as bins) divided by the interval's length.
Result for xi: 0.833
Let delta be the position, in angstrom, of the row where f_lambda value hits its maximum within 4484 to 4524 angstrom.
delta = 4522.0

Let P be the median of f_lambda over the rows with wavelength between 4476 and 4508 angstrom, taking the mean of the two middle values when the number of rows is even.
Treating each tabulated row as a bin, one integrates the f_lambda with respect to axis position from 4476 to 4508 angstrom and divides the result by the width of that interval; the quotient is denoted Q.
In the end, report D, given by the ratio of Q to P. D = 0.98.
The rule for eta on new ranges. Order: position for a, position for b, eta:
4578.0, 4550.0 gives 2.4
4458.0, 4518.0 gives 2.8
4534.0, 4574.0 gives 3.0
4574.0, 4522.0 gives 2.6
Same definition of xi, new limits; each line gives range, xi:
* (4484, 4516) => 0.835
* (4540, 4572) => 0.833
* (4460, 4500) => 0.831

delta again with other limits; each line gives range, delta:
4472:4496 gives 4494.0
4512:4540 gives 4538.0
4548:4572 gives 4554.0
